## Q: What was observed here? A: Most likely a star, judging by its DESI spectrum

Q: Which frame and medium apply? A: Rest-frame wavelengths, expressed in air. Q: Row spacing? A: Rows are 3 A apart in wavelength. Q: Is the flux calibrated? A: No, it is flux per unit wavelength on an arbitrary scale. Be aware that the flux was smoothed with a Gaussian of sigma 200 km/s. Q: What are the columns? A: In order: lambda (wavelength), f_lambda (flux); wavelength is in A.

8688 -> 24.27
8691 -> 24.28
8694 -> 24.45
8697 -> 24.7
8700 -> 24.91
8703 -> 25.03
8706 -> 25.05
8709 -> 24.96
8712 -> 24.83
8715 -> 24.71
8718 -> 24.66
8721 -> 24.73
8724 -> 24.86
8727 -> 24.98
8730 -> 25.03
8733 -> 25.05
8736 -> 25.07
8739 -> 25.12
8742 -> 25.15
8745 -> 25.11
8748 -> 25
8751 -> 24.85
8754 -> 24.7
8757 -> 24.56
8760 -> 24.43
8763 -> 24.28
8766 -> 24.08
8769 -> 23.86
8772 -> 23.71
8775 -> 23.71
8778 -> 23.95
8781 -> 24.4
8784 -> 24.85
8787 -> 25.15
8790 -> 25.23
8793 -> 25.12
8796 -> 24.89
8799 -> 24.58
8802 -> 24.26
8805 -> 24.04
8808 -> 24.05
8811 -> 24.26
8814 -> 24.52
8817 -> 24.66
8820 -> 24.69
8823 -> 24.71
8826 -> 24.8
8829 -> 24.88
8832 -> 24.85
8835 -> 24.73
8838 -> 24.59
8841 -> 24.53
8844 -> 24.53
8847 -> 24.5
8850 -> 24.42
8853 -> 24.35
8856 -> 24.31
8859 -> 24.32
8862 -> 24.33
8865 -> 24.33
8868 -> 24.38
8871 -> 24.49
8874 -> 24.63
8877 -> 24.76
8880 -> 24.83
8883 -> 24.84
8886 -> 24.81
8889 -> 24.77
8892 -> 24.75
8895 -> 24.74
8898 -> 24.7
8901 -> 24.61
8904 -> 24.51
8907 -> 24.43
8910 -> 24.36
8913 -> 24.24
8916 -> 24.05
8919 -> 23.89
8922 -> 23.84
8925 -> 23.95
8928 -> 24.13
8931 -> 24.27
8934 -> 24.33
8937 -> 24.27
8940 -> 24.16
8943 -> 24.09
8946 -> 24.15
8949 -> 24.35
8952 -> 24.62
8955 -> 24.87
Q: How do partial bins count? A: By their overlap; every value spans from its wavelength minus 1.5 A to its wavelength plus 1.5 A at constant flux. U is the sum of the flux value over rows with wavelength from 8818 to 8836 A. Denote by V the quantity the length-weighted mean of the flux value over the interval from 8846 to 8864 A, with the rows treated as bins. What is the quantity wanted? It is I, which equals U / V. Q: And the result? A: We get 6.10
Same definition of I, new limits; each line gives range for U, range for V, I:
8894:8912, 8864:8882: 5.99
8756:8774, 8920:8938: 6.01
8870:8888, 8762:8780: 6.20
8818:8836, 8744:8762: 6.01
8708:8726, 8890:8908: 6.04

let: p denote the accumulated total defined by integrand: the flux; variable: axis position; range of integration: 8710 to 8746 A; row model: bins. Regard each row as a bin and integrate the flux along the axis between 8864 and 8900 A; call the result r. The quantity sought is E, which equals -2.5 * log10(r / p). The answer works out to 0.012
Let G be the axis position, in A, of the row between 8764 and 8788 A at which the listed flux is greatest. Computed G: 8787 A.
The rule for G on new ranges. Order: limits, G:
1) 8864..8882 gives 8880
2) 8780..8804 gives 8790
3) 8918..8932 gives 8931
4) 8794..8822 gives 8796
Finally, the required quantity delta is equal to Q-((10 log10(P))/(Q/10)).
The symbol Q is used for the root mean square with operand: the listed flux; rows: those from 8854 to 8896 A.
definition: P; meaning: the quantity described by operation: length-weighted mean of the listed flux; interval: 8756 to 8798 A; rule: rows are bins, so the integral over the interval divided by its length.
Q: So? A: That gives 18.9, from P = 24.4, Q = 24.6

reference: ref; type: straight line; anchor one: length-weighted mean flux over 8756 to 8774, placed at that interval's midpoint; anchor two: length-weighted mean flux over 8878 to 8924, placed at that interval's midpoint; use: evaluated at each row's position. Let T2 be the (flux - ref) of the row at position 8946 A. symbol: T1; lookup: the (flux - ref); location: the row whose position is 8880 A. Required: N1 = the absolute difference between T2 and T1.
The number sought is 0.9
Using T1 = 0.4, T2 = -0.46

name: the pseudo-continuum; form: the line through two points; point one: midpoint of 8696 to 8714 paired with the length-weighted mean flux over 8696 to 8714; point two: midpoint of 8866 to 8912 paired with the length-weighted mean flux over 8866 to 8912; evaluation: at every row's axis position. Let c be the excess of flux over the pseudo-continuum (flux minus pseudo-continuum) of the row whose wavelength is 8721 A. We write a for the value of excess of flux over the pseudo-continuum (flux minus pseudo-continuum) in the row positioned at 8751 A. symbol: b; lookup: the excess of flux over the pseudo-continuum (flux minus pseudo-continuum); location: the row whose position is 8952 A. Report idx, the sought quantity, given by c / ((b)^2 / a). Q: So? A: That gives -0.2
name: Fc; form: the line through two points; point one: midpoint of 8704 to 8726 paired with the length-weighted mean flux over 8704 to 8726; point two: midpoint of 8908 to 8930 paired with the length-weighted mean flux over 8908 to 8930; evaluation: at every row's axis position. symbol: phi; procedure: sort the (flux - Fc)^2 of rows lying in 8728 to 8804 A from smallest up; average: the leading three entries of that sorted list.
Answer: 0.006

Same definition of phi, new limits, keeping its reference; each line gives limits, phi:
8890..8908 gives 0.150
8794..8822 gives 0.016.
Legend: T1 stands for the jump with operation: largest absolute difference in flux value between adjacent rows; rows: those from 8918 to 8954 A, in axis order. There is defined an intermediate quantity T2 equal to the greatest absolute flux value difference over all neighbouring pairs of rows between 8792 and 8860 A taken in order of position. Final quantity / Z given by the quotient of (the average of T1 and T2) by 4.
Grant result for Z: 0.074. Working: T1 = 0.27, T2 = 0.32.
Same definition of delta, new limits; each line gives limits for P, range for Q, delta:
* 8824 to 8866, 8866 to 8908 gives 19.0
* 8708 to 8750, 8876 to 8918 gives 18.9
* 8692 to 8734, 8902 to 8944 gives 18.4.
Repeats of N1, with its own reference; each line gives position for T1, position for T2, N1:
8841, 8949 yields 0.5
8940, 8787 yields 1.4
